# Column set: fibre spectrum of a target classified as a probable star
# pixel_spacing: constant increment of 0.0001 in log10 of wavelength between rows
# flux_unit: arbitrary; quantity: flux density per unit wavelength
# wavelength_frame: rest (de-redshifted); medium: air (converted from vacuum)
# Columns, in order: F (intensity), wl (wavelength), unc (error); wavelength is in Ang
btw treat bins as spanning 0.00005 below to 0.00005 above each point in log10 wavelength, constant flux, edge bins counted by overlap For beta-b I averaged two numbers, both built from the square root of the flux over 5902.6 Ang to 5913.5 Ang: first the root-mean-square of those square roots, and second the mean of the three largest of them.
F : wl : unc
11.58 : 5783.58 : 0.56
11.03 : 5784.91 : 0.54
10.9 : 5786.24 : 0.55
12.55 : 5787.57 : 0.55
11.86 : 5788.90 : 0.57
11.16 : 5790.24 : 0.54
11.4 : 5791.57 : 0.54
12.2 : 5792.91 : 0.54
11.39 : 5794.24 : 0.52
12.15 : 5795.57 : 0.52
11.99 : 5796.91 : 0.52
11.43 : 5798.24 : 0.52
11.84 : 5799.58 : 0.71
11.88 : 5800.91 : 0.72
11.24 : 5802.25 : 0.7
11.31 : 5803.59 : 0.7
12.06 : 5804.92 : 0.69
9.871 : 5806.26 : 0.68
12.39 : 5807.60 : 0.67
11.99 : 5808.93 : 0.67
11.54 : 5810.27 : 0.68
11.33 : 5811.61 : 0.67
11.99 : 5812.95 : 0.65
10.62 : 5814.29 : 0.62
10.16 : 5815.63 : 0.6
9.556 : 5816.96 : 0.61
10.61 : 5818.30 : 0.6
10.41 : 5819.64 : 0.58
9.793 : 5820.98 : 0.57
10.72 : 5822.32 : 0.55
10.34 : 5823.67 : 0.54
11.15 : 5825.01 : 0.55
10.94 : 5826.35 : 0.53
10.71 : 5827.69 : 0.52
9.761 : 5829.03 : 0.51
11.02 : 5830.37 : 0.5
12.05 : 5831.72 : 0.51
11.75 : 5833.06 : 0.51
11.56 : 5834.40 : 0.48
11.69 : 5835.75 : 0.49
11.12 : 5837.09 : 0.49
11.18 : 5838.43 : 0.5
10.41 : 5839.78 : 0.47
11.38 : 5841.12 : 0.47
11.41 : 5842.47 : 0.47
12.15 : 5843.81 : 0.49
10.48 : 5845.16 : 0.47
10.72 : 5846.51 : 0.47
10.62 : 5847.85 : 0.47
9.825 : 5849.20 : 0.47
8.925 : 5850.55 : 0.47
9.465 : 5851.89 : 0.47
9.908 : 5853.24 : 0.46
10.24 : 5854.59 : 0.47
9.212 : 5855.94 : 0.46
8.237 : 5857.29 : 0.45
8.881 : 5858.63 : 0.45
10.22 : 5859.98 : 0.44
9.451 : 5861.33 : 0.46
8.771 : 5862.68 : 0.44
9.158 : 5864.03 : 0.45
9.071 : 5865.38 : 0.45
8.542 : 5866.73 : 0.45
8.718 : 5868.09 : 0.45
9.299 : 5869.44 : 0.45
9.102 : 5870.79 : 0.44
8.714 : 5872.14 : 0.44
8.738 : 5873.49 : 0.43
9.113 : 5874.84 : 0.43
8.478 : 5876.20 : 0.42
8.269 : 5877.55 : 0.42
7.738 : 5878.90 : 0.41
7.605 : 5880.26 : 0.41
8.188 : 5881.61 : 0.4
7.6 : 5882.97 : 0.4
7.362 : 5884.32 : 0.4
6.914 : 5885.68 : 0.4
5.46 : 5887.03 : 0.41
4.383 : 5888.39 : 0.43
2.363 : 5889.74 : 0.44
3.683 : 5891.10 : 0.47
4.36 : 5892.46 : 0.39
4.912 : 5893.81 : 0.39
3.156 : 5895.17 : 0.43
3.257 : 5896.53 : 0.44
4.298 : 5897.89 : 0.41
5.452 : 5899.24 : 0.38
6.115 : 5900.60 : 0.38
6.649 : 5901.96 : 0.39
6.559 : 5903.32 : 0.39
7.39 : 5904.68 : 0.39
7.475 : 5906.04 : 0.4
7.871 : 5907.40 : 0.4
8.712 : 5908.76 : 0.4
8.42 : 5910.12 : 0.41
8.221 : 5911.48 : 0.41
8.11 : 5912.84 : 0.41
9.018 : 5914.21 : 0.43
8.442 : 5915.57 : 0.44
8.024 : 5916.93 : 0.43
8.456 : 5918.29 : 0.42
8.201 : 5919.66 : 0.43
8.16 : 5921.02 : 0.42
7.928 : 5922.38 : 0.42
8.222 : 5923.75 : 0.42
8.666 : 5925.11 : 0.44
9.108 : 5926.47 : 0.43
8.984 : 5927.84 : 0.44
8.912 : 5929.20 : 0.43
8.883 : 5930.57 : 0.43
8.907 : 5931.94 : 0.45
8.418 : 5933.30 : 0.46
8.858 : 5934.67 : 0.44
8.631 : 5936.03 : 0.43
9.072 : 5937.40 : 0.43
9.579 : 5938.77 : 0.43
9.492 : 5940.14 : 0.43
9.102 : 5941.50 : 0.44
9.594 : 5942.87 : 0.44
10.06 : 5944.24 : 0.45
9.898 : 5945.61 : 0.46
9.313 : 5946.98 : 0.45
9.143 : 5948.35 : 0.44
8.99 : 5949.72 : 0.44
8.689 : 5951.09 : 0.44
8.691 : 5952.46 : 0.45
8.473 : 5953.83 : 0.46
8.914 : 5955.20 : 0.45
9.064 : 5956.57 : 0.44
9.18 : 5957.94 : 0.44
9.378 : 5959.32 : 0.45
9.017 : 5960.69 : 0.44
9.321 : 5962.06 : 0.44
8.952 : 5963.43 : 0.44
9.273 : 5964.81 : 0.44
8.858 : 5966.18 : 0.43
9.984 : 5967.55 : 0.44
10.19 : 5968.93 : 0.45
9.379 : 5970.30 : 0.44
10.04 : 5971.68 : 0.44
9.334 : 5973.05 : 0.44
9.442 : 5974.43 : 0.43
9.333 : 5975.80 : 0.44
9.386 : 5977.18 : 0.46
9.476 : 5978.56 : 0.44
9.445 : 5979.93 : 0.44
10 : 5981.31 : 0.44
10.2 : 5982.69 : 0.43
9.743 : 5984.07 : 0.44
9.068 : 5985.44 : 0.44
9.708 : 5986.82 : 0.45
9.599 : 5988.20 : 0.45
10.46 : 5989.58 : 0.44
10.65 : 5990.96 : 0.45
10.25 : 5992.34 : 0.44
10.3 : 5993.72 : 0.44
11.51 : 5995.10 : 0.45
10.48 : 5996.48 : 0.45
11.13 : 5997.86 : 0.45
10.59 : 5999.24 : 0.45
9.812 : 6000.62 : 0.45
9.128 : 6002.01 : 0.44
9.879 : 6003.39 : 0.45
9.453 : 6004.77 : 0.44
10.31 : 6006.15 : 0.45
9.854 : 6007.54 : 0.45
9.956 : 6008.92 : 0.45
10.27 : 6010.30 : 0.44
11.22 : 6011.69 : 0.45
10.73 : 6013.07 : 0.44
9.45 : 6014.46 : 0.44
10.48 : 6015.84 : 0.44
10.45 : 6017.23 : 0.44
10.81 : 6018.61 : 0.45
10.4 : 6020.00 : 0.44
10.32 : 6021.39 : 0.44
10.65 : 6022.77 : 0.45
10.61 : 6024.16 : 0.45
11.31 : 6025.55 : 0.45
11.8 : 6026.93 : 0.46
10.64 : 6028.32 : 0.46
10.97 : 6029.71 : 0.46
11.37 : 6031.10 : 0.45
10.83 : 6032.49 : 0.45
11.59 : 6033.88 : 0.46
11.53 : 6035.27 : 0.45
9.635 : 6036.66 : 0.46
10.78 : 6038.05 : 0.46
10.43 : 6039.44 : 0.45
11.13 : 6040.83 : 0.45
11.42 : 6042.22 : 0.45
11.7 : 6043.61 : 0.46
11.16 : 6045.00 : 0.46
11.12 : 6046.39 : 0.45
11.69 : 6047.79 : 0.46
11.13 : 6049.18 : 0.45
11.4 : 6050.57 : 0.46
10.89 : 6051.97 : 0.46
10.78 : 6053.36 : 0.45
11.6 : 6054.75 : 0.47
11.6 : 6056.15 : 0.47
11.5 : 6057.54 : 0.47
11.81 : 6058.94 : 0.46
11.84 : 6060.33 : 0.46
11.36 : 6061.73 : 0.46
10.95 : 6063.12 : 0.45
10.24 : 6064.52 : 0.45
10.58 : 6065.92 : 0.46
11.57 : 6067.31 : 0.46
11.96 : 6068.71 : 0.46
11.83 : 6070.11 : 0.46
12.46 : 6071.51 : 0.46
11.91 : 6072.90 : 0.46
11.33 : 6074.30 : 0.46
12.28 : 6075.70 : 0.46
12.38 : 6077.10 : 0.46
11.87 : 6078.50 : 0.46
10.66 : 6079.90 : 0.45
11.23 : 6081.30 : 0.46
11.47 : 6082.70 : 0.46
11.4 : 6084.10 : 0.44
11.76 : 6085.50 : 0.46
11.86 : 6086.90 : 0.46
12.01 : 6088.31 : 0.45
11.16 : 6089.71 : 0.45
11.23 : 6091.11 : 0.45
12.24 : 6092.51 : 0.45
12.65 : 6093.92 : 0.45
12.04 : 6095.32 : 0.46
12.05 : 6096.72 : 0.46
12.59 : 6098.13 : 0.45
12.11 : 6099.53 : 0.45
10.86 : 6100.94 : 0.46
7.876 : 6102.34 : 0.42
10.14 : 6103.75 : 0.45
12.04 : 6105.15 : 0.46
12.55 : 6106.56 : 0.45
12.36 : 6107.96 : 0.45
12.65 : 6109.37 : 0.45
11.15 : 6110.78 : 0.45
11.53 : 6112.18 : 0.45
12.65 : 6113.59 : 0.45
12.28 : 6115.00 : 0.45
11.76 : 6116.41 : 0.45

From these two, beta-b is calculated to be 2.85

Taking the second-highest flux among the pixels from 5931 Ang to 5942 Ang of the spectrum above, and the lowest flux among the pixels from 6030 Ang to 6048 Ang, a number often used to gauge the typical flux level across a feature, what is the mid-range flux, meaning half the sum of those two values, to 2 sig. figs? 9.6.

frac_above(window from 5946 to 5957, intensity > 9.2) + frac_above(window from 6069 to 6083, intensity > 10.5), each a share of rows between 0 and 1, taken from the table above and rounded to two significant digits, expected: 1.1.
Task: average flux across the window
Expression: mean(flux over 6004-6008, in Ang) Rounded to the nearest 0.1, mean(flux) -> 9.9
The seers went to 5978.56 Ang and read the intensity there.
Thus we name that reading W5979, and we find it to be 9.476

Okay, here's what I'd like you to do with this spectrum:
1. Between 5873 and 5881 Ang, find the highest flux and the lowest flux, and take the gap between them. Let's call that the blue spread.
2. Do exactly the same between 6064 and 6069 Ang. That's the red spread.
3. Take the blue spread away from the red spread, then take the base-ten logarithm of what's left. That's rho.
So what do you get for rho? -0.67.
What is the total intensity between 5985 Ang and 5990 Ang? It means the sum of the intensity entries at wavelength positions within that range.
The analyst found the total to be 39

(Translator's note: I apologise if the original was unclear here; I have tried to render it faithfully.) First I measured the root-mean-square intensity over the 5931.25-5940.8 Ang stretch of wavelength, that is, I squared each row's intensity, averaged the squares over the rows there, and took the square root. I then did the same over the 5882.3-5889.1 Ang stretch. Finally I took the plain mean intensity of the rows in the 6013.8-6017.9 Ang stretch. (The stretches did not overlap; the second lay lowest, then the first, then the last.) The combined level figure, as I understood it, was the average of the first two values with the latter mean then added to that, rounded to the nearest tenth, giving 17.9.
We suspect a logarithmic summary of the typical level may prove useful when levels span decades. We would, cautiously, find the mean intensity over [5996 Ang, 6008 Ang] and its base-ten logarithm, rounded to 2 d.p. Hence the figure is 1.00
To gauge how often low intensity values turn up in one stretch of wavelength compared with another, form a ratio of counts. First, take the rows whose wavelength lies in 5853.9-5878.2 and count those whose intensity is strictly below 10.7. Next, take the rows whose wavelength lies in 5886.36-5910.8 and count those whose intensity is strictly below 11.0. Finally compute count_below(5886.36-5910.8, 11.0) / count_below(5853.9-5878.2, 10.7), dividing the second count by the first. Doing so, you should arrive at 1.0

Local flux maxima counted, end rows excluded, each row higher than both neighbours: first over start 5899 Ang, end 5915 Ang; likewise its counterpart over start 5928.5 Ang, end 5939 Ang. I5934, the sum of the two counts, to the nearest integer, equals 4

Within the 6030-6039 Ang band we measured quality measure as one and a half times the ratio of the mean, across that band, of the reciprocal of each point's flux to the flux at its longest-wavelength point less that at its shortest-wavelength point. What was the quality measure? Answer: -0.23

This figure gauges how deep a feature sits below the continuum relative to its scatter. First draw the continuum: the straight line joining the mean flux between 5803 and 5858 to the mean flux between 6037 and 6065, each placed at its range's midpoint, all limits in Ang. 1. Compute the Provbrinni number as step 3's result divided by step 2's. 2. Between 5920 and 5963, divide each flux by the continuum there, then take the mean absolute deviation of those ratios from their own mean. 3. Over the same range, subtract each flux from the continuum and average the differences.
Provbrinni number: 63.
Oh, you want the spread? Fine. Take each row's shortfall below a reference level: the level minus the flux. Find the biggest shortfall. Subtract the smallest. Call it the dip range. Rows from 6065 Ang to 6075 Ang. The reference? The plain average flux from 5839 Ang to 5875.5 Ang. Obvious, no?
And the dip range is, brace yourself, 1.9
